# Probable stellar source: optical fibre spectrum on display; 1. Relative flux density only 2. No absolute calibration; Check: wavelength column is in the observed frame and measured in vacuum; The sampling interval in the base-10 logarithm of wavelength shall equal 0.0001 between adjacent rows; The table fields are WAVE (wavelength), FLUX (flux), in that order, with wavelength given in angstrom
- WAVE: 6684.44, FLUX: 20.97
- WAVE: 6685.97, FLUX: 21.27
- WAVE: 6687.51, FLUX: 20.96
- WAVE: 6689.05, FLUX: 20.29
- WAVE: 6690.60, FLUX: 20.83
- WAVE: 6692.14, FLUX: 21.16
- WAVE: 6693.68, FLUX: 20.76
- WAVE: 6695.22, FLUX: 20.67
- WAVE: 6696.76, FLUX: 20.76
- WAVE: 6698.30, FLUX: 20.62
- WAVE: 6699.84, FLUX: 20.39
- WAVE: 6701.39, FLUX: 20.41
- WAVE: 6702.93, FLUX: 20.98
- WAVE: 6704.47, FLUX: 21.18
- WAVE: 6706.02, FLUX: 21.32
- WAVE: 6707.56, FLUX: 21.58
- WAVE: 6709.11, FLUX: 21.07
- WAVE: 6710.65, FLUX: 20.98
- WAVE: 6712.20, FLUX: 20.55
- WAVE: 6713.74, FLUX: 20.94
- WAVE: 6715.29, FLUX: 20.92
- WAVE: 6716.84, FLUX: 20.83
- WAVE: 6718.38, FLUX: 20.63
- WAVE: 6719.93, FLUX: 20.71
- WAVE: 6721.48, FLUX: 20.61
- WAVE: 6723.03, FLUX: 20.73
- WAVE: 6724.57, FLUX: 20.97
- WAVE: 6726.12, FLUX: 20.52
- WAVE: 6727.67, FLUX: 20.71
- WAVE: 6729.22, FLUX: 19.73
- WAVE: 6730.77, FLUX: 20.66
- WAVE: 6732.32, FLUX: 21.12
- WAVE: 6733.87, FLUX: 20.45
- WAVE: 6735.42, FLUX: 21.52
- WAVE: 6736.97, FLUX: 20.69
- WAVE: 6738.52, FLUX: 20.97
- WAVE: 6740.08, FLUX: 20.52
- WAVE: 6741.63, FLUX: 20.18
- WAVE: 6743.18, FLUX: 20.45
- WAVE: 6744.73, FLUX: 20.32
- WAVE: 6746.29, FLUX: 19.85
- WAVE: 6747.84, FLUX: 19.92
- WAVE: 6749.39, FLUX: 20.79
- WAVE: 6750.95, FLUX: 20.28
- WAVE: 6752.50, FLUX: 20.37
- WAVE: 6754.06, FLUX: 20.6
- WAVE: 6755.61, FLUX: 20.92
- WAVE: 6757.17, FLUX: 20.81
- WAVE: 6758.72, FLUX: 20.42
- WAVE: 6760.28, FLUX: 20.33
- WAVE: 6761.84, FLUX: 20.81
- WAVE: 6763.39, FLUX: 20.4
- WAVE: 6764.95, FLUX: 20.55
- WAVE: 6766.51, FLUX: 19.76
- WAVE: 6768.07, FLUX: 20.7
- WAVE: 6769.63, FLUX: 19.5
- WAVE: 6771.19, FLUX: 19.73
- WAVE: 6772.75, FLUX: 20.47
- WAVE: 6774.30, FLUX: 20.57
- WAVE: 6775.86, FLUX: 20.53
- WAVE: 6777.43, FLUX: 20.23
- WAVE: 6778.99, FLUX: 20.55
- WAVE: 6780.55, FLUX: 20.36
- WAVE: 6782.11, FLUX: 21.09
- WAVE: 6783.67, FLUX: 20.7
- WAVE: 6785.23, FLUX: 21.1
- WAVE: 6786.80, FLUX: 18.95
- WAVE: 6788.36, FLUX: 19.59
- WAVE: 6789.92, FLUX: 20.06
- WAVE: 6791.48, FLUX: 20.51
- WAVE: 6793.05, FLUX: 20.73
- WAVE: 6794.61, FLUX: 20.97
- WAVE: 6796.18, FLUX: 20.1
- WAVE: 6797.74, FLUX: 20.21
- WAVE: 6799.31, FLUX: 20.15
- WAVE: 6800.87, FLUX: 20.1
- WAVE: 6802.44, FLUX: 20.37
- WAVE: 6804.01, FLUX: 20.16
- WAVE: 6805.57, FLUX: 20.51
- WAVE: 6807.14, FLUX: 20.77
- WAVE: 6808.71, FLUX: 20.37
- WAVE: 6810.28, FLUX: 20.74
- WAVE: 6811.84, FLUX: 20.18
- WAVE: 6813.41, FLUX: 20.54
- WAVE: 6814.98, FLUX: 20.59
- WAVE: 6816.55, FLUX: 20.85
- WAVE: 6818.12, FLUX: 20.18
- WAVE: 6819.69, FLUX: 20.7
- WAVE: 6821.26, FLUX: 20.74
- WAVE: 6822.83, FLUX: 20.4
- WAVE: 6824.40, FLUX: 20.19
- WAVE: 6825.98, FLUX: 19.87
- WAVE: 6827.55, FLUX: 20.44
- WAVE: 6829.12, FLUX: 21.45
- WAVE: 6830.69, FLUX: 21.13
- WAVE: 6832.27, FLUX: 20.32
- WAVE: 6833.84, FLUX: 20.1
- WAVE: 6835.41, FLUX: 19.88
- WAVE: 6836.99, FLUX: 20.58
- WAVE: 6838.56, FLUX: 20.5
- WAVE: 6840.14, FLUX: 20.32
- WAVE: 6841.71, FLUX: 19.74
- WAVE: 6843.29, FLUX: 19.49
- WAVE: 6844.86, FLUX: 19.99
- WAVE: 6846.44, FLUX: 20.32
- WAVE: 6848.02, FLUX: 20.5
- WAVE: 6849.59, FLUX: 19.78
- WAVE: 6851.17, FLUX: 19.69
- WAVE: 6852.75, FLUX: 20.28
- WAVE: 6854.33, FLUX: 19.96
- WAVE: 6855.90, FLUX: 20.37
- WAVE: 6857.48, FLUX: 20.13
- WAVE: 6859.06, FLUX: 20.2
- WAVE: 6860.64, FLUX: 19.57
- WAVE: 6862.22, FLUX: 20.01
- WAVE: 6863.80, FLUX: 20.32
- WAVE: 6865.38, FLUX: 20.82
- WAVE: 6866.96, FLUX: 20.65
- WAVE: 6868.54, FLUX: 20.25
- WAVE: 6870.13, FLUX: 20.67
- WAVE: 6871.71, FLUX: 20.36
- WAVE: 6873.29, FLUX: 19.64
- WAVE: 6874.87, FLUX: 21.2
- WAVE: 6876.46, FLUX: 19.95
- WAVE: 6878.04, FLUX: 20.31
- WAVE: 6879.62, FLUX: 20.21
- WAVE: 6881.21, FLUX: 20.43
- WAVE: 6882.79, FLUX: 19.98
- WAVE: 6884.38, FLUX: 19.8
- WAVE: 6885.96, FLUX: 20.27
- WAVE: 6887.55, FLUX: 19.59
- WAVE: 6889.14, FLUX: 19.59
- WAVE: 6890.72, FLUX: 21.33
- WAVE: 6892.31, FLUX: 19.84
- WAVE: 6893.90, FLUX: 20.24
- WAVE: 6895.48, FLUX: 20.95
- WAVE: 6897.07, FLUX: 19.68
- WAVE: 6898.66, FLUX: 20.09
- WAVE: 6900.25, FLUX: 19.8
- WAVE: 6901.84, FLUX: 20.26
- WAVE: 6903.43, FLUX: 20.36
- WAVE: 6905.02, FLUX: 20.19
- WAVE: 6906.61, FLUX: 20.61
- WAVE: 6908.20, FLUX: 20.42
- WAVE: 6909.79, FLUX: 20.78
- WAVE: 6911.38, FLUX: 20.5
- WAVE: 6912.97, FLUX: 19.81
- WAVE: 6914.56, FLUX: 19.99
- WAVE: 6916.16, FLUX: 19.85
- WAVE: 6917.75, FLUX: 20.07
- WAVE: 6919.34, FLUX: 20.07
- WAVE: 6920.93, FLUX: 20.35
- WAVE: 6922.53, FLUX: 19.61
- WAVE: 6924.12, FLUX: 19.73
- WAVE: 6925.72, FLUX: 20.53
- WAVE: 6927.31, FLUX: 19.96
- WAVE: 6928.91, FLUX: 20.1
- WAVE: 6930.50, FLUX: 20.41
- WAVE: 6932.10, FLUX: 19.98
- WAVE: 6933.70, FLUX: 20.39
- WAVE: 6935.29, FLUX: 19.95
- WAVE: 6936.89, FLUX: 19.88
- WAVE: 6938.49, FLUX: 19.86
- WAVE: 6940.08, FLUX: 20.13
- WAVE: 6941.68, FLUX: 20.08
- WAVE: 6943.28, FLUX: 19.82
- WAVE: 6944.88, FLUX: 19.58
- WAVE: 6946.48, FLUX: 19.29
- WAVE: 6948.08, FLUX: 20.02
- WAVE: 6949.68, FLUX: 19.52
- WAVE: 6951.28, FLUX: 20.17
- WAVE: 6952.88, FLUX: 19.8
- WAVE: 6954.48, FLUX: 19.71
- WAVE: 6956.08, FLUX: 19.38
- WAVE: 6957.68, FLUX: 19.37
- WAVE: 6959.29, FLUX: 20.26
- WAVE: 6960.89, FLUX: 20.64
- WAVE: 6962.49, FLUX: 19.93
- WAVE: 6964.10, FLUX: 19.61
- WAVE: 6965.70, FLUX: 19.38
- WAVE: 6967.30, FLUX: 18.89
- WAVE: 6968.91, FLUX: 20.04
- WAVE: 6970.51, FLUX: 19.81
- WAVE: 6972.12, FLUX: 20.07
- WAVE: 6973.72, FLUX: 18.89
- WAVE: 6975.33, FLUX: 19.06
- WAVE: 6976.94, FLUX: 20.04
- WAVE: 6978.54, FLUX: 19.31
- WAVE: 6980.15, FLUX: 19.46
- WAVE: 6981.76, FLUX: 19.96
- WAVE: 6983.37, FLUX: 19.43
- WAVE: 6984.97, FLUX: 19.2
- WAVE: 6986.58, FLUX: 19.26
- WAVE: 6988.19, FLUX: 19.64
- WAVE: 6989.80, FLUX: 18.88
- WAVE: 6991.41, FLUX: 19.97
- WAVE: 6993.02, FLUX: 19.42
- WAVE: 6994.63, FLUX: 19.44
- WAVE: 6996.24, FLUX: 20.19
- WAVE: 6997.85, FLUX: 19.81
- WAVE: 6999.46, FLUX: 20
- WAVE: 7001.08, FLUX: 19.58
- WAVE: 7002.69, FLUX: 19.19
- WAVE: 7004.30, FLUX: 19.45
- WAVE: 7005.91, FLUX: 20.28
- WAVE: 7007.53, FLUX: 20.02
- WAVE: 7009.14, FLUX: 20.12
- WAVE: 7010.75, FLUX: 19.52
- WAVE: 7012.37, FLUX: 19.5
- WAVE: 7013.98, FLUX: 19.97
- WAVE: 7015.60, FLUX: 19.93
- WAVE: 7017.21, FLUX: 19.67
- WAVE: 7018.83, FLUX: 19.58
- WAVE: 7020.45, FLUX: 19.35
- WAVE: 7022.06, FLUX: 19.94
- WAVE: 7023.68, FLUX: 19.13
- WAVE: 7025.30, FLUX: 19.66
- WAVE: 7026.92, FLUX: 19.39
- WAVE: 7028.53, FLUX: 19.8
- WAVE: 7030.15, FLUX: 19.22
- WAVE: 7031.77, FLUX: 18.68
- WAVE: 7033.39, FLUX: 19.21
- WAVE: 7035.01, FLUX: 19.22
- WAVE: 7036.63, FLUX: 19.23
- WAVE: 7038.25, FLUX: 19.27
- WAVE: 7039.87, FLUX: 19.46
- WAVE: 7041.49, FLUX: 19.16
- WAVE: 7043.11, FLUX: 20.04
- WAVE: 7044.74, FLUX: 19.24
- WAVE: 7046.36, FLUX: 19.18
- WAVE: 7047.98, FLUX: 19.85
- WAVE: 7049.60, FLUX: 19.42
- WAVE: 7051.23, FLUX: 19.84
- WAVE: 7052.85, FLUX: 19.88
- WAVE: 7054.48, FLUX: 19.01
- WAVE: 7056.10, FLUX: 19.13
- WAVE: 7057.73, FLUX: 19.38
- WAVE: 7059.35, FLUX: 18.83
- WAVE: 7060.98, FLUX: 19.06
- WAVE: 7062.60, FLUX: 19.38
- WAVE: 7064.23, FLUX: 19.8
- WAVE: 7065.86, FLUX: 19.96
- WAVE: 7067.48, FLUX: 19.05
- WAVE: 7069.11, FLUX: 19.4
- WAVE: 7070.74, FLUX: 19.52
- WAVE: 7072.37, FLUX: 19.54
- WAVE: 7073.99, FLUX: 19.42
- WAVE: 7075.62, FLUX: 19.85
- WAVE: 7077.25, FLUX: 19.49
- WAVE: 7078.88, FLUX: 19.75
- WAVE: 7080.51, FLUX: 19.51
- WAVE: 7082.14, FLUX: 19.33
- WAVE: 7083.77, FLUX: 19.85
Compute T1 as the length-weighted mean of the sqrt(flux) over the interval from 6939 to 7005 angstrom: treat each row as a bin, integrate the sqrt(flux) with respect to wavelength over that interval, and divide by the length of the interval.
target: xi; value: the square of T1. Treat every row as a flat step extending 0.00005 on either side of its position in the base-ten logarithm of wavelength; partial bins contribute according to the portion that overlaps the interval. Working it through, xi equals 19.7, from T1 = 4.43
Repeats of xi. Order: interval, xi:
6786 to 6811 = 20.3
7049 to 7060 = 19.3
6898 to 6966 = 20.0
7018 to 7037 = 19.4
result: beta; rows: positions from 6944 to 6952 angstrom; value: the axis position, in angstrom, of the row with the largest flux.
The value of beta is 6951.28 angstrom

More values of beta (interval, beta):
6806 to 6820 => 6816.55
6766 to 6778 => 6768.07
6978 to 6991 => 6981.76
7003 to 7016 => 7005.91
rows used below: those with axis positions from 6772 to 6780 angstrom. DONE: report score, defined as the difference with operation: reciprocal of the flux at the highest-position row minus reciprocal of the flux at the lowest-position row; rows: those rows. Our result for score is -0.0002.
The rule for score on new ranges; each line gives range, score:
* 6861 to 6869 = -0.0006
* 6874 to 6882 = 0.0018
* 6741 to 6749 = 0.0006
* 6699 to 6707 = -0.0021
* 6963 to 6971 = -0.0005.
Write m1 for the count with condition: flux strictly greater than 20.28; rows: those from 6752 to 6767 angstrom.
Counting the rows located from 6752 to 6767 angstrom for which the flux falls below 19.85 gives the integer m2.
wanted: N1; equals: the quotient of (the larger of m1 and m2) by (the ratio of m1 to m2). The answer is 1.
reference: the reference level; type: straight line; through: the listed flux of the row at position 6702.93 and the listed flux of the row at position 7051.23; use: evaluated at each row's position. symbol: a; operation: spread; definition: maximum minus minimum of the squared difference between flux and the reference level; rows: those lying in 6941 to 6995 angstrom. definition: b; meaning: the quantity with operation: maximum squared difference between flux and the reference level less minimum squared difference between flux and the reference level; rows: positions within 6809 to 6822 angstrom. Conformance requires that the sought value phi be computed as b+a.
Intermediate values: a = 1.5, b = 0.20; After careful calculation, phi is 1.7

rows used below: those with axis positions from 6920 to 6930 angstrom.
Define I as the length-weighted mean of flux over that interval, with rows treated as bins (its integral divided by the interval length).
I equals 20.1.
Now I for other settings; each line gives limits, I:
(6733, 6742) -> 20.7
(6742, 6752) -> 20.3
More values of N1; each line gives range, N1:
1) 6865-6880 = 1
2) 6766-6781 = 3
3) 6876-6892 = 3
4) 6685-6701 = 0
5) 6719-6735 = 1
